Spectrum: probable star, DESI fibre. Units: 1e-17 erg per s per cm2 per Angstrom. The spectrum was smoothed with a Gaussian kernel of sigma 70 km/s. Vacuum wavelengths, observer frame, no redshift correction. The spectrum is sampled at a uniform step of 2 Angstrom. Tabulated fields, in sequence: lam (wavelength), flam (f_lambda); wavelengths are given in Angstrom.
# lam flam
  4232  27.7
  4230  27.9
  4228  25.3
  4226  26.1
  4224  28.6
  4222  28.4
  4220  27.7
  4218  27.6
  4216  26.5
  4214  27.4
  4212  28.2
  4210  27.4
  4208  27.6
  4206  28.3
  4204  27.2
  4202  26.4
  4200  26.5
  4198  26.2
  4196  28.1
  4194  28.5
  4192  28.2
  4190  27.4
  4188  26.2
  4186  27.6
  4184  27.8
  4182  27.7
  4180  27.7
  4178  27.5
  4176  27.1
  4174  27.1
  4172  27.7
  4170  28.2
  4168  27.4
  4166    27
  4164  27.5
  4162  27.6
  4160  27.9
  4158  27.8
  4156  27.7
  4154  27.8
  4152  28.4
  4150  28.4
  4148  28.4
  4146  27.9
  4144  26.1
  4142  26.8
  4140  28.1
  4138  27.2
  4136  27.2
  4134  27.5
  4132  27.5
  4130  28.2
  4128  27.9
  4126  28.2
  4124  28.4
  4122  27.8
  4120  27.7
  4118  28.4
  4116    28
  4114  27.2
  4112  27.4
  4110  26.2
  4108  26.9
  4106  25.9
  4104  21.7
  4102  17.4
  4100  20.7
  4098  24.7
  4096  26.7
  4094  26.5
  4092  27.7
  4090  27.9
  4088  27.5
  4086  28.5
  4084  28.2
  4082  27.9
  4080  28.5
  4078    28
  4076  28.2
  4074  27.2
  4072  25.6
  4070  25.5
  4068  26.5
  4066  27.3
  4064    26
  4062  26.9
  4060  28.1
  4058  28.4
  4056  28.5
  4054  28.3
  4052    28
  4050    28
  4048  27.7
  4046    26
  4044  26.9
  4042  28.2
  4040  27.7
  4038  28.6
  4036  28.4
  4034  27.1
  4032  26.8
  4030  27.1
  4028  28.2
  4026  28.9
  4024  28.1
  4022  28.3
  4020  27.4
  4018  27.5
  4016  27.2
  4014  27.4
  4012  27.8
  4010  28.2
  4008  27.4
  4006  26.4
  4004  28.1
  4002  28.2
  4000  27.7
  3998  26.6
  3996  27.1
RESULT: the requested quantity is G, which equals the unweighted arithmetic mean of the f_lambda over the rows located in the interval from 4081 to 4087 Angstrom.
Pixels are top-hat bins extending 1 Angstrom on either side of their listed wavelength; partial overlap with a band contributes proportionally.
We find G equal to 28.2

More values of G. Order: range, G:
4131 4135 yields 27.5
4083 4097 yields 27.6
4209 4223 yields 27.6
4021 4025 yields 28.2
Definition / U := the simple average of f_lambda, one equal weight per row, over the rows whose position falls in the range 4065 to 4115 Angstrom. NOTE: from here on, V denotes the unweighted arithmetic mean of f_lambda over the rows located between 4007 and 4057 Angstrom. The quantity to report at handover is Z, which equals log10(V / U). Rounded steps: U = 26.2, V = 27.7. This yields 0.02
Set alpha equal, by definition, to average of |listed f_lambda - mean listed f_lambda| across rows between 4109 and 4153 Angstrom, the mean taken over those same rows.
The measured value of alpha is 0.55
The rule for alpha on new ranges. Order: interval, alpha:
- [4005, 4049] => 0.59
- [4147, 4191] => 0.36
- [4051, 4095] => 0.78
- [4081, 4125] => 1.94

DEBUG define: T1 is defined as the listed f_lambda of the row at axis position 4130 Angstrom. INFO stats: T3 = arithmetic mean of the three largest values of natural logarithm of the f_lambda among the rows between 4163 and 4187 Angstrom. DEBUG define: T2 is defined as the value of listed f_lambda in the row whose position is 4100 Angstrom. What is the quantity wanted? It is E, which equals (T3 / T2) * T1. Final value 4.53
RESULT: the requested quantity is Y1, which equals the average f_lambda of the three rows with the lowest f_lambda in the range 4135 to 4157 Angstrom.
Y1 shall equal 26.7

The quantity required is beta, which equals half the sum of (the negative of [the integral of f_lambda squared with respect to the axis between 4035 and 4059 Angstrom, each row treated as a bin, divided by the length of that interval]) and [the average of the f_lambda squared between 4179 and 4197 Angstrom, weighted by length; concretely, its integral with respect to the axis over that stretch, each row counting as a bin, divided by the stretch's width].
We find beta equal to -6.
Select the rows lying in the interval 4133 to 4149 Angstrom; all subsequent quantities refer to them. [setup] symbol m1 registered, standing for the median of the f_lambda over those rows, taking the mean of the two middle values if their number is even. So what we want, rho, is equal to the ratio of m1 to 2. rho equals 13.7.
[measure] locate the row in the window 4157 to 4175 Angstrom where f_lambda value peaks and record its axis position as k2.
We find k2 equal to 4170 Angstrom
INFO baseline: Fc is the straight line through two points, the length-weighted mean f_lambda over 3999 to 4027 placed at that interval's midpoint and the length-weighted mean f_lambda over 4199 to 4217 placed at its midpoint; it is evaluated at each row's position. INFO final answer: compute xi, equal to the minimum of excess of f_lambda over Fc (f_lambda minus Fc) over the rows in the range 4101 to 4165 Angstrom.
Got -10.1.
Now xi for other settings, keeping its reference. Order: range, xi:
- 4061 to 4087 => -2.1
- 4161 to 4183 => -0.4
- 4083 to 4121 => -10.1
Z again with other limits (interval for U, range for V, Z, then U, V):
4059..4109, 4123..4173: 0.02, 26.2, 27.7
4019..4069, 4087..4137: -0.02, 27.7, 26.4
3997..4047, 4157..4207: 0.00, 27.6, 27.5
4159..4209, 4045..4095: 0.00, 27.5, 27.5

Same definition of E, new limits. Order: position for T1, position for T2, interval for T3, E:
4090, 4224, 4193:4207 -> 3.26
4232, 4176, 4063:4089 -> 3.42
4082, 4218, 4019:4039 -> 3.39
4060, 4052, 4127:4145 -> 3.35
